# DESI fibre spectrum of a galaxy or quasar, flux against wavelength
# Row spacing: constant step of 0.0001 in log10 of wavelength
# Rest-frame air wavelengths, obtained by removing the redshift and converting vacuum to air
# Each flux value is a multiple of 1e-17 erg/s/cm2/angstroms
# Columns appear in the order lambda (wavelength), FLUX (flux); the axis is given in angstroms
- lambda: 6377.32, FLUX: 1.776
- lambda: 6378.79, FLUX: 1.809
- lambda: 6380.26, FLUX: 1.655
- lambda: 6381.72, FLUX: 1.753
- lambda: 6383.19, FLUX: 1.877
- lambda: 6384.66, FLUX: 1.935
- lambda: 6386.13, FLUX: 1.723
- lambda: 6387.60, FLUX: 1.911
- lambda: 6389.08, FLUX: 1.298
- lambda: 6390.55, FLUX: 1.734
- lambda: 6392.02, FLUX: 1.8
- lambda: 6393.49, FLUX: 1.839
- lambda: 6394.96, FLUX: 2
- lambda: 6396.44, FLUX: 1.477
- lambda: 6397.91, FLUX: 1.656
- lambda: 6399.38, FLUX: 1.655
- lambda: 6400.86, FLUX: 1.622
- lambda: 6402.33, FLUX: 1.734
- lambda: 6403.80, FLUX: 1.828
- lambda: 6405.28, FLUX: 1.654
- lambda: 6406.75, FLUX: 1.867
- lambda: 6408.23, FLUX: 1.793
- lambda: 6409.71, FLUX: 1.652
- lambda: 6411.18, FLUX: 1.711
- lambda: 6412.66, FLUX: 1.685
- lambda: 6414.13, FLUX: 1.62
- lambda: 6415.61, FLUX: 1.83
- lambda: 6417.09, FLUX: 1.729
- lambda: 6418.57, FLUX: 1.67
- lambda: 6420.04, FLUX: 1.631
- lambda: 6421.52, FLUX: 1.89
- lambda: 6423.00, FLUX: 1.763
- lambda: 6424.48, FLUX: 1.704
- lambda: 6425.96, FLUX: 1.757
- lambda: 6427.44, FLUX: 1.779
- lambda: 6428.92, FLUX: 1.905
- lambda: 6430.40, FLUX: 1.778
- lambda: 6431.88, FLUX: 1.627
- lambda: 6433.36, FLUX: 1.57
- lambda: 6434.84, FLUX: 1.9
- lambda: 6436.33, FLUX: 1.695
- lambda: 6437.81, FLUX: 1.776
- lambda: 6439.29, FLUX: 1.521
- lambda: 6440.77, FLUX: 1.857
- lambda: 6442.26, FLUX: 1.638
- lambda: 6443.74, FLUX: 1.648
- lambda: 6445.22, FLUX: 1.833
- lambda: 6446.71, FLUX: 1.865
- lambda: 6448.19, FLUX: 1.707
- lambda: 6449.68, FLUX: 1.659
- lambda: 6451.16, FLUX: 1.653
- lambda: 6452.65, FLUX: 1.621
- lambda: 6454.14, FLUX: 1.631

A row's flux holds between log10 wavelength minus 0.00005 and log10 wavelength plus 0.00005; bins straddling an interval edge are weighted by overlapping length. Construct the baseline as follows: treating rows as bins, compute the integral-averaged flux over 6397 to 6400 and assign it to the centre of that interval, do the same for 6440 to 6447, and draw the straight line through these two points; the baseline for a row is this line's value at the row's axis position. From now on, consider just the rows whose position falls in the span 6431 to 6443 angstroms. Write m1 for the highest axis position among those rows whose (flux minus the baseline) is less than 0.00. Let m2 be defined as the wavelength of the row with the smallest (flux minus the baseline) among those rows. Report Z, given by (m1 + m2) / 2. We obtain 6440.8 angstroms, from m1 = 6442.26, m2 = 6439.29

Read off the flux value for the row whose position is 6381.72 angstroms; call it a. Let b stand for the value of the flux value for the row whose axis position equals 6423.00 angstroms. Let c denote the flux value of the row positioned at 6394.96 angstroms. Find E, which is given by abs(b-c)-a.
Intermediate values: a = 1.753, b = 1.763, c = 2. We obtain -1.52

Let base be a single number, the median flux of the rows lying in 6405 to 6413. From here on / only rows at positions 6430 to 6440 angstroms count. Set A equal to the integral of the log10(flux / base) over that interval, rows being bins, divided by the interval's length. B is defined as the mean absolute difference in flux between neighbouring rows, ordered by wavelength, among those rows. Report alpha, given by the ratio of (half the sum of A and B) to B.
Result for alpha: 0.493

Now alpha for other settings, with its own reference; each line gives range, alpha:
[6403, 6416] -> 0.537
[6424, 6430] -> 0.667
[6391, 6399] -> 0.524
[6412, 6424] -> 0.528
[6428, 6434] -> 0.524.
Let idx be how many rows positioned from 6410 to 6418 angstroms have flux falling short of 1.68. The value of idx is 1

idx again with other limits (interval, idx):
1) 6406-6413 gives 1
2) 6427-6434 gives 2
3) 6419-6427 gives 1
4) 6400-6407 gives 2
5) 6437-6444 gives 3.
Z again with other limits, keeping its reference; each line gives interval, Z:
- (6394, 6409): 6400.9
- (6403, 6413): 6409.7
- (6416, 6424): 6420.0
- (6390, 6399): 6396.4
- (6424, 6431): 6424.5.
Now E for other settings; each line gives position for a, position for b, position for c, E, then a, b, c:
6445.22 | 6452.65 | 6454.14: -1.82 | 1.833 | 1.621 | 1.631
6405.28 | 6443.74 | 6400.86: -1.63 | 1.654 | 1.648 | 1.622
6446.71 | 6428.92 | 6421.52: -1.85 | 1.865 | 1.905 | 1.89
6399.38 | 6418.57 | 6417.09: -1.60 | 1.655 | 1.67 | 1.729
